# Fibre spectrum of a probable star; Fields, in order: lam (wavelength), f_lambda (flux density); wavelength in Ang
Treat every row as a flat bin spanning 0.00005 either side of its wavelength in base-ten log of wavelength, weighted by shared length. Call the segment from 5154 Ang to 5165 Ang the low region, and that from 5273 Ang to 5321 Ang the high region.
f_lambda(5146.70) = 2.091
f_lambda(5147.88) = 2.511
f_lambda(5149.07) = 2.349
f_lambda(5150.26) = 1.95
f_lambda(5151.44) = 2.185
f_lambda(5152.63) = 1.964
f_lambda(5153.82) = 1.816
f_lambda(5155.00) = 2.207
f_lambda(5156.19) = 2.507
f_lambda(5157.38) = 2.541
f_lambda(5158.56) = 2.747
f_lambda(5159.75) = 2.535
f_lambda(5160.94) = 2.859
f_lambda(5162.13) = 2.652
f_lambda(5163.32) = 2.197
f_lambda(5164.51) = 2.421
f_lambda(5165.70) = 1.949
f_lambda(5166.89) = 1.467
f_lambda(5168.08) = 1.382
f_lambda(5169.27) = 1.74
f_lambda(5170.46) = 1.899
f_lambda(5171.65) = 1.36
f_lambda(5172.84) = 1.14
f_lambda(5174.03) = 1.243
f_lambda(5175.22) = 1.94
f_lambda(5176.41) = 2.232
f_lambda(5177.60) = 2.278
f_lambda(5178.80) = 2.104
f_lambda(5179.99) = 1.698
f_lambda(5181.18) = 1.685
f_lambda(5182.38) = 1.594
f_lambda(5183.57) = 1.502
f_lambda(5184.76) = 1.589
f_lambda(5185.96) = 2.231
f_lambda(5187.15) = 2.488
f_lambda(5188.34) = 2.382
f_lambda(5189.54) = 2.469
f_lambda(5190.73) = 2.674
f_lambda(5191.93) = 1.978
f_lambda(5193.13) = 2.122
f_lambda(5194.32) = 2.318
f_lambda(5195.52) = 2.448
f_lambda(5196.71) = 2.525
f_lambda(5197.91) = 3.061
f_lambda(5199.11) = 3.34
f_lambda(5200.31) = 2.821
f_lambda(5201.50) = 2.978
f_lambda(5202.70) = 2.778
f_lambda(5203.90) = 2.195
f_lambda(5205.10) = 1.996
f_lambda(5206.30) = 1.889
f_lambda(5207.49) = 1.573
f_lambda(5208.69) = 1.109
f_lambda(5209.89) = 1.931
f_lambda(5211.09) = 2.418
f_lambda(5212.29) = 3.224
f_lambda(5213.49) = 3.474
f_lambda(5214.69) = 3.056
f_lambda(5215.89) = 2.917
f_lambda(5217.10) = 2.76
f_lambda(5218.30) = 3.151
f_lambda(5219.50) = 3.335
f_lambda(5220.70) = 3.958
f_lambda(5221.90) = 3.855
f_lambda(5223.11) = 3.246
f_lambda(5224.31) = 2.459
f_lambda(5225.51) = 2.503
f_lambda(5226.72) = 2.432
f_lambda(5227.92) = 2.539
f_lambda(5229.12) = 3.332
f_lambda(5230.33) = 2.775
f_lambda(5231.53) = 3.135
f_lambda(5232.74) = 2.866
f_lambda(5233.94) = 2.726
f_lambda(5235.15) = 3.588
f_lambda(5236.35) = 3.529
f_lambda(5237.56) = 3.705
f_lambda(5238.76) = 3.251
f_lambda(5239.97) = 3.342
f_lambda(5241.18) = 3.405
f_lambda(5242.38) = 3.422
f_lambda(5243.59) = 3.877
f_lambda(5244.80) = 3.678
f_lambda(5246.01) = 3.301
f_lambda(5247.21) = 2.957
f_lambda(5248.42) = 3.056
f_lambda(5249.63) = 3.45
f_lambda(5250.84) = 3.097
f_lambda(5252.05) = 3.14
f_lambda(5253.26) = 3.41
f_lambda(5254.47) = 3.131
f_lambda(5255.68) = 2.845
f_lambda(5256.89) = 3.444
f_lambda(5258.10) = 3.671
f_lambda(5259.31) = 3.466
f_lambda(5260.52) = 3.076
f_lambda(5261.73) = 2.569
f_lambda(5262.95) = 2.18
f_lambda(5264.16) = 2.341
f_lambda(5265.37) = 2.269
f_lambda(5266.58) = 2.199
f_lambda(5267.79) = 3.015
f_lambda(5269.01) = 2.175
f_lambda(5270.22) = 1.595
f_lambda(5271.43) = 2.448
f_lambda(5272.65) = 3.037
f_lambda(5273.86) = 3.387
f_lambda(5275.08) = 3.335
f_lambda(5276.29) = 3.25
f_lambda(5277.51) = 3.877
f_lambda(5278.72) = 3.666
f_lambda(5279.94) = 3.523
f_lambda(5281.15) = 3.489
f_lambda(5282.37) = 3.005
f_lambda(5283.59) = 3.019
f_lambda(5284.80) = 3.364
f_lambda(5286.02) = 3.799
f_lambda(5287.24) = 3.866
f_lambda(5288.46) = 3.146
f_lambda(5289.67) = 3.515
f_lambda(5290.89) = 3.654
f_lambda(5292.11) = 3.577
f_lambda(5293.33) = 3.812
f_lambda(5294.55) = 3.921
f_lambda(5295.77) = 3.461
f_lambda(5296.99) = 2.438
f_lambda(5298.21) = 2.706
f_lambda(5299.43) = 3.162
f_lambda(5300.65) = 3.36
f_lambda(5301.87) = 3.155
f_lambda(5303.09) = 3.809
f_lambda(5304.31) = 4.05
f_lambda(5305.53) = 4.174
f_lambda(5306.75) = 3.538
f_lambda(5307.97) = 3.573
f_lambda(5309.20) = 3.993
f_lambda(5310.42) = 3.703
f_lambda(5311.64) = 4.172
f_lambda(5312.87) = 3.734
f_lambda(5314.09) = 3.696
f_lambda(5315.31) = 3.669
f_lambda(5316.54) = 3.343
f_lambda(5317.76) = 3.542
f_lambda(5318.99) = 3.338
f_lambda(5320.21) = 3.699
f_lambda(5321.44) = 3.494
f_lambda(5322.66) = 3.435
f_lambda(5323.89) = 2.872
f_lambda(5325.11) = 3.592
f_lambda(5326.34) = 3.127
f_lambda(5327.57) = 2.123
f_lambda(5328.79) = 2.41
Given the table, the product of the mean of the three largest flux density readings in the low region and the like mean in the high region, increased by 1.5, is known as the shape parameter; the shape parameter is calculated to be 12.9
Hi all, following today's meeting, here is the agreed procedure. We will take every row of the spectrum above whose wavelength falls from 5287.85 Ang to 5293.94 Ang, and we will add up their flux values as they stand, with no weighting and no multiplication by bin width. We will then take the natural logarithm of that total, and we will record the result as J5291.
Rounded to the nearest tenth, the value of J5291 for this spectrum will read 2.9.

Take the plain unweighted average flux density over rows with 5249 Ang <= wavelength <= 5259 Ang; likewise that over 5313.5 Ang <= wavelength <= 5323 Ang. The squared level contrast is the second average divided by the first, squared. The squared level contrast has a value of 1.16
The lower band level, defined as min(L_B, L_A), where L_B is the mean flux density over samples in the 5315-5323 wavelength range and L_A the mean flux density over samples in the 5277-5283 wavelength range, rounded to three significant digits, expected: 3.50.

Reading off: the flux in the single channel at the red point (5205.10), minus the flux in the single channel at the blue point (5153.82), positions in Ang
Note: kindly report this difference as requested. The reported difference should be 0.18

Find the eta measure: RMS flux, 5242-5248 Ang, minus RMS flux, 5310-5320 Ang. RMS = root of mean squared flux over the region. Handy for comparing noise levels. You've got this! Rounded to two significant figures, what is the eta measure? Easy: -0.20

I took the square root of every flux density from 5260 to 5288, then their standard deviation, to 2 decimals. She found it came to 0.19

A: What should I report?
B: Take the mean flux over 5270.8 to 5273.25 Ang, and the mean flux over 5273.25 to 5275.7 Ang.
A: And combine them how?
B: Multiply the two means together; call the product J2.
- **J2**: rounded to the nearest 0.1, 9.2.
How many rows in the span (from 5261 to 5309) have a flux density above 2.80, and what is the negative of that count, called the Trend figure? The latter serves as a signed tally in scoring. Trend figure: -29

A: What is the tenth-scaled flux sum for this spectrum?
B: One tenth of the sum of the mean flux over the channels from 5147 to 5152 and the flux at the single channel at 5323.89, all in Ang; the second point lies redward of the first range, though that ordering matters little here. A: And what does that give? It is 0.51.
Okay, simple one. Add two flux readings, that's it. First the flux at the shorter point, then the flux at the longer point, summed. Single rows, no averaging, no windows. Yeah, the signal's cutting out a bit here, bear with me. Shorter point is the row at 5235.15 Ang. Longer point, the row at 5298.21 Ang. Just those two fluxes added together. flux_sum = 6.3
